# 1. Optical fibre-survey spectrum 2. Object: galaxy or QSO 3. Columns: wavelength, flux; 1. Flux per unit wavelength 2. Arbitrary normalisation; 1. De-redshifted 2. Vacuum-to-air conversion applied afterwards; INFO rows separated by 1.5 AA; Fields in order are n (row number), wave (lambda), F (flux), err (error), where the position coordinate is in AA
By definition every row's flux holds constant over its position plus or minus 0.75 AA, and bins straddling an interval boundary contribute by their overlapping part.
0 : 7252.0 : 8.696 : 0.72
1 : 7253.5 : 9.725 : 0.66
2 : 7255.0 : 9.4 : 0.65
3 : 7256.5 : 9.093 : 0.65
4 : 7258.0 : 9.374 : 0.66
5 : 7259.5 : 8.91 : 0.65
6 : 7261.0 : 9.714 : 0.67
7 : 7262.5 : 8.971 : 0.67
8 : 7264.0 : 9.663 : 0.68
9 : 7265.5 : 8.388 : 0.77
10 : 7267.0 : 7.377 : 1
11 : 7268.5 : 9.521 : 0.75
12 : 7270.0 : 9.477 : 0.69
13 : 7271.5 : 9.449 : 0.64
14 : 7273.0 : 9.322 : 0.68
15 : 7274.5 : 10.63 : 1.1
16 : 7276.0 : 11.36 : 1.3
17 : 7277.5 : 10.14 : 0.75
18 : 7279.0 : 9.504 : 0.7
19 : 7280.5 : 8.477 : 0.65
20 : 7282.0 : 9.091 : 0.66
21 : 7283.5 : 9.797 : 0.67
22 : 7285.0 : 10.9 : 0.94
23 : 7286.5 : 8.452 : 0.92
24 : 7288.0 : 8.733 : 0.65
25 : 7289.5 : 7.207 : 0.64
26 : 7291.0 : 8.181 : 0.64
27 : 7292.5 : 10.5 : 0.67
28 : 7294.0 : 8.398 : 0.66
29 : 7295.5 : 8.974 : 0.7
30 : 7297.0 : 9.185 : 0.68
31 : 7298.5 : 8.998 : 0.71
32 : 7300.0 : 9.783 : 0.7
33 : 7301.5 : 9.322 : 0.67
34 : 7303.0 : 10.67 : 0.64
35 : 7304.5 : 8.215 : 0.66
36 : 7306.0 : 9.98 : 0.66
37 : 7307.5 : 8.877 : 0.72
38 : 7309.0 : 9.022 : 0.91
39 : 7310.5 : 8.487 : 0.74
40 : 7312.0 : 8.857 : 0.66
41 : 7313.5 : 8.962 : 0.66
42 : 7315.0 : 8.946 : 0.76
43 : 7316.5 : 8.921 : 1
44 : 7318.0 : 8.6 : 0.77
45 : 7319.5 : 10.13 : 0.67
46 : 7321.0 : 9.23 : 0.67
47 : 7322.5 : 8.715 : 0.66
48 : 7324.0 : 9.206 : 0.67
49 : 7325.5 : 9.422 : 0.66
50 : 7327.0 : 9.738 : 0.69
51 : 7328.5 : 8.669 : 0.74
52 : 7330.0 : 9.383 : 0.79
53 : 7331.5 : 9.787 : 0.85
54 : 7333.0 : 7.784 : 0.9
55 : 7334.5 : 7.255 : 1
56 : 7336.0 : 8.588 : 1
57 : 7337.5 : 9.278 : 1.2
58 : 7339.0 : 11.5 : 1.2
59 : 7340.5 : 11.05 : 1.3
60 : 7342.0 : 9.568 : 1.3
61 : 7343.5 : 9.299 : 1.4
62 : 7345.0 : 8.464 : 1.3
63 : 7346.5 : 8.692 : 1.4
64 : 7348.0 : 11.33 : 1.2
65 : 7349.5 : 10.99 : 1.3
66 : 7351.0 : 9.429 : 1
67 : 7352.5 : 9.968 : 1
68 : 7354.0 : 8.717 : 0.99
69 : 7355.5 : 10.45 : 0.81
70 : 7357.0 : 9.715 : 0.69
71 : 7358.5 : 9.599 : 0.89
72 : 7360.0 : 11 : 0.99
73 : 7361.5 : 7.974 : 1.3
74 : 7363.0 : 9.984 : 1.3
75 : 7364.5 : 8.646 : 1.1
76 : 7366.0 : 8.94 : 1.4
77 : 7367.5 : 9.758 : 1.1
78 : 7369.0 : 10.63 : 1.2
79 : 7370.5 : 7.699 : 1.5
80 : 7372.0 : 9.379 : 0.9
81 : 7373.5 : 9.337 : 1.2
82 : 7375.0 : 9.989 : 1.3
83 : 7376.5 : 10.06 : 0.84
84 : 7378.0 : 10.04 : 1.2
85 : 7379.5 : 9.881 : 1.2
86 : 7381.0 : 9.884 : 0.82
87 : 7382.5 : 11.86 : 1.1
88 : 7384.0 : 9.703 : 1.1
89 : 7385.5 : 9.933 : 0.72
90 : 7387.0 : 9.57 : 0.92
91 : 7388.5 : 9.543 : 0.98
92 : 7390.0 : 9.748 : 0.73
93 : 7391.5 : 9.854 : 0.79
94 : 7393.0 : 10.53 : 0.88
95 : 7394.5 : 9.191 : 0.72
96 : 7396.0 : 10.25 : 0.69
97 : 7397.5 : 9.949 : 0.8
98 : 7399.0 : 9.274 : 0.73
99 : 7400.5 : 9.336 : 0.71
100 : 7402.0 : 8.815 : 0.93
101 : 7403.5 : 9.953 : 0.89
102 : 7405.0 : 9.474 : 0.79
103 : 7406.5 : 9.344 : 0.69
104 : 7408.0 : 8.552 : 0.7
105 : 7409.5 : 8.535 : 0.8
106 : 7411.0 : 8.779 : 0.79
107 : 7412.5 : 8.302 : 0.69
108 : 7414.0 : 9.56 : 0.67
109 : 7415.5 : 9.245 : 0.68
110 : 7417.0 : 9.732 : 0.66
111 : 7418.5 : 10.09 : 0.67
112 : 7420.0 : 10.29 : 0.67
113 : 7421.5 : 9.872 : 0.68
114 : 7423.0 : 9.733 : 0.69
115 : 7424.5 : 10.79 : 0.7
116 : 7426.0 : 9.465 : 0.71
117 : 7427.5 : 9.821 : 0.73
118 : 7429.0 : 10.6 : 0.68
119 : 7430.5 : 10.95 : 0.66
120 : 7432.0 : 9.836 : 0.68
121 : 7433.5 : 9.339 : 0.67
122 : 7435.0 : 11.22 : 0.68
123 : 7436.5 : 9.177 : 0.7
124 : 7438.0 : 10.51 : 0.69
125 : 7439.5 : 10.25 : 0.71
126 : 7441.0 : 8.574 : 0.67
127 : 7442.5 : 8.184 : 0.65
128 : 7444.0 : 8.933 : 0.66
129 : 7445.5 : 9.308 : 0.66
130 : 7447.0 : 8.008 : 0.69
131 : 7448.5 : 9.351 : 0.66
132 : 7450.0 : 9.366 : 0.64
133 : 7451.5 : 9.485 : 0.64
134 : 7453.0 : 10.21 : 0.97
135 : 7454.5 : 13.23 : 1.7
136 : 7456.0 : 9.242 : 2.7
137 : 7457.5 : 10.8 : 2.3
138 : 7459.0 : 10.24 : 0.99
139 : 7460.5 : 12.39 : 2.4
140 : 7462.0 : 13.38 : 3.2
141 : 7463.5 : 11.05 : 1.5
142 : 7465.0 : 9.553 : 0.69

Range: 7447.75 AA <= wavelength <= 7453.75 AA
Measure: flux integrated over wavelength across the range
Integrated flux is 57.6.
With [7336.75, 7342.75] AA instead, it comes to 62.1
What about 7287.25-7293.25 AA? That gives 51.9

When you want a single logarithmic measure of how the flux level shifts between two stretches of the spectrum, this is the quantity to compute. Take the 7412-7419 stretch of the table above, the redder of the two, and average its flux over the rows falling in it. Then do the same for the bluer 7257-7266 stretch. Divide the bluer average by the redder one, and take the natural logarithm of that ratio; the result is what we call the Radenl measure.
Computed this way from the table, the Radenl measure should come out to -0.023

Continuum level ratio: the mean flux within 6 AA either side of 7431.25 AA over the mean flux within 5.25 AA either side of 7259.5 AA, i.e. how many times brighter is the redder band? 1.08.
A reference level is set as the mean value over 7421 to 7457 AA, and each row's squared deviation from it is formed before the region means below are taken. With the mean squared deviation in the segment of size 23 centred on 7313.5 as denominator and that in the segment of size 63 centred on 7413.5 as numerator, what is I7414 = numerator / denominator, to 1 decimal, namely 0.7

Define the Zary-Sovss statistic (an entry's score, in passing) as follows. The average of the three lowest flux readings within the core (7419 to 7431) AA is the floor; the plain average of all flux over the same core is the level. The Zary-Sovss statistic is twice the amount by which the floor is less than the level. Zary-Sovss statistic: 1.0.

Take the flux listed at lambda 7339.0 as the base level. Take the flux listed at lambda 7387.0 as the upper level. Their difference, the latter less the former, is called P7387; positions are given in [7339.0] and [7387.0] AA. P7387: -1.9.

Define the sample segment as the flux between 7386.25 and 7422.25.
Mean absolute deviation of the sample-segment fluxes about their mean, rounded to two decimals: 0.46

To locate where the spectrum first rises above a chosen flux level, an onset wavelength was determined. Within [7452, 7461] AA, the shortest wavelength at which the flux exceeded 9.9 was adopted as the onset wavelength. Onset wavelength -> 7453.0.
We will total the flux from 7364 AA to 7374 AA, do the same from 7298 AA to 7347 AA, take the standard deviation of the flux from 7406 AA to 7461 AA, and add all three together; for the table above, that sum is 369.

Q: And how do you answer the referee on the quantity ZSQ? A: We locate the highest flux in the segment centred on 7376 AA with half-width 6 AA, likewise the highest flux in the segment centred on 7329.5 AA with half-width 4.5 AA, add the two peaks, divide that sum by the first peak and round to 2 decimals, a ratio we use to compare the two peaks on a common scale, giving 1.97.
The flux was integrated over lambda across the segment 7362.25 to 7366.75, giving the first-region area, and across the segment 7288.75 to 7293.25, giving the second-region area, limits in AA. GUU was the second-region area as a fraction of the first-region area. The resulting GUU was 0.94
